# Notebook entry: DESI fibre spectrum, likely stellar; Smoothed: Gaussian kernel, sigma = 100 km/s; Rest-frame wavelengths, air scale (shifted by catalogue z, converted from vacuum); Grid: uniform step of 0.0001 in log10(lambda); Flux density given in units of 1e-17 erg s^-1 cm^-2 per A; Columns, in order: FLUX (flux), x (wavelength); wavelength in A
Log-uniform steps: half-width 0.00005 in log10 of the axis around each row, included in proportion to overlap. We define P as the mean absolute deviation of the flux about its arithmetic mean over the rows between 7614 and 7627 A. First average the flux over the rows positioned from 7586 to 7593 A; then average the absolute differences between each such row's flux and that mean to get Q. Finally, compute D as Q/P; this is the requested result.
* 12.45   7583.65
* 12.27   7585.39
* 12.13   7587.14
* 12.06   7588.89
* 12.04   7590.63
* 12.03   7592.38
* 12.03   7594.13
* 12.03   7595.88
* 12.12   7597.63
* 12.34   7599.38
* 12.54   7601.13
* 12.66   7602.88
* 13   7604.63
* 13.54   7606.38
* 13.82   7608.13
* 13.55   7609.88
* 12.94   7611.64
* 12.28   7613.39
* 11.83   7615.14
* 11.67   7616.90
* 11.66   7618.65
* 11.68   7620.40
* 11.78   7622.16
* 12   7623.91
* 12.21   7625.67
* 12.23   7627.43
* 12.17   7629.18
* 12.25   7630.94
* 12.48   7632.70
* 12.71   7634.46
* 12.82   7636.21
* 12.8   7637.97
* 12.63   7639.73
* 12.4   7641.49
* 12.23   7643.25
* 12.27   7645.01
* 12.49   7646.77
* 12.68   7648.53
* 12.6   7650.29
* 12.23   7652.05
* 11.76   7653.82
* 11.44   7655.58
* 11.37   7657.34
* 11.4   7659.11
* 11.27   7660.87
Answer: 0.2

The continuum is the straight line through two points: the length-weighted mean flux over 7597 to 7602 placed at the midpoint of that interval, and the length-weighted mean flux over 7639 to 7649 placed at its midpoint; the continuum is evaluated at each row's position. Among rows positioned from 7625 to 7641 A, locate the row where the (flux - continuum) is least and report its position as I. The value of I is 7629.18 A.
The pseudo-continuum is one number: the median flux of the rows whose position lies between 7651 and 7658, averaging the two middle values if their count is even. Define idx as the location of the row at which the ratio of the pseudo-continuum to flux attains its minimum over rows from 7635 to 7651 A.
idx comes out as 7636.21 A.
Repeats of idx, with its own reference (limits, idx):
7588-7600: 7599.38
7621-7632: 7630.94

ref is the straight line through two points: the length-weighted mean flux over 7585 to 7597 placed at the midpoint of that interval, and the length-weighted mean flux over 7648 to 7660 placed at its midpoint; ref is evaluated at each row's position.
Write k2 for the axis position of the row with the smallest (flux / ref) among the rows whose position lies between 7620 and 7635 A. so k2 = 7620.40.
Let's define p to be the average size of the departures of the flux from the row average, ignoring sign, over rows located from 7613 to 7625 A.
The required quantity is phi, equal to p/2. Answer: 0.08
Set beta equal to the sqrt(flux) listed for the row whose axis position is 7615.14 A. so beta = 3.44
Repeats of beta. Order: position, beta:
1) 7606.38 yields 3.68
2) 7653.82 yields 3.43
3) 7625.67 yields 3.49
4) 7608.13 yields 3.72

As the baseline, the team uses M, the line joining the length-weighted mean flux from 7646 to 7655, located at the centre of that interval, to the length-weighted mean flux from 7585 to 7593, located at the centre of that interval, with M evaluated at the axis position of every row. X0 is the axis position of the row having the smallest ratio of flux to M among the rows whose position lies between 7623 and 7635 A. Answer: 7623.91 A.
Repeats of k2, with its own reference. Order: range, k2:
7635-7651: 7643.25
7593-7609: 7594.13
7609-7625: 7618.65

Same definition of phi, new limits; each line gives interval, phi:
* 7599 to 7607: 0.18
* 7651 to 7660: 0.14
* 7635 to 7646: 0.11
